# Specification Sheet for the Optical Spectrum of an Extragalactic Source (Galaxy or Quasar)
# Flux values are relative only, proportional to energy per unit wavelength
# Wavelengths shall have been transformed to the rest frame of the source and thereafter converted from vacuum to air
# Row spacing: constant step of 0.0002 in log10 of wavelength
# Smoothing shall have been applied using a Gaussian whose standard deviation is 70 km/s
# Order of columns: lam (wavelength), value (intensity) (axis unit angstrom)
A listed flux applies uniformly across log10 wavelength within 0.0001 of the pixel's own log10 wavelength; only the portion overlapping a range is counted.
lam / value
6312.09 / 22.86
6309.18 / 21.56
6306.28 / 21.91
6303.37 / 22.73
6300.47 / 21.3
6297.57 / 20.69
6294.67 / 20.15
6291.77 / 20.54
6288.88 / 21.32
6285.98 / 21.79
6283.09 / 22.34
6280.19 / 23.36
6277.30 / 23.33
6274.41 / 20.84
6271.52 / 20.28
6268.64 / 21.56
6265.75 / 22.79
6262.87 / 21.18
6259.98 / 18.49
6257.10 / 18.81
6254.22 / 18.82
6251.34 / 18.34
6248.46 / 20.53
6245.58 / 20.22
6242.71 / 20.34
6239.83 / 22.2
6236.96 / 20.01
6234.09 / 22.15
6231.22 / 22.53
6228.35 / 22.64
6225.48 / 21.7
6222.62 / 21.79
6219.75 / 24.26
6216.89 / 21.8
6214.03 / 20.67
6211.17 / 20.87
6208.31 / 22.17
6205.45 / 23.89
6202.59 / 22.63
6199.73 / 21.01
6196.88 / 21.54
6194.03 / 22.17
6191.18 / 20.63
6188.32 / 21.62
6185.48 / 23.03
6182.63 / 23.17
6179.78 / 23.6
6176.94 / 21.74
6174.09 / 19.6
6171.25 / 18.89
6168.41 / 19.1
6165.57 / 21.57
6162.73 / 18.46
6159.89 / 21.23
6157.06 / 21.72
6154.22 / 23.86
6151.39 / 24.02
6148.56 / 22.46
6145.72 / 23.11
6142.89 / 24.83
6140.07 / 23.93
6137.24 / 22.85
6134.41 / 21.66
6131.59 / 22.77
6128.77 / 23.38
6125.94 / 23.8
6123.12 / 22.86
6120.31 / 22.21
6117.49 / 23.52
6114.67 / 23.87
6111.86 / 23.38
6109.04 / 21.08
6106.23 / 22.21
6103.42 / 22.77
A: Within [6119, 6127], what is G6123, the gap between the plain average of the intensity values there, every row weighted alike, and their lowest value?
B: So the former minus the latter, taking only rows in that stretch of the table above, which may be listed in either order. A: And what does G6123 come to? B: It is 0.75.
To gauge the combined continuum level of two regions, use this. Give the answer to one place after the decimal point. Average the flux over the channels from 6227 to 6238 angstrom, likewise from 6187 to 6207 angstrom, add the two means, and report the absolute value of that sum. 43.8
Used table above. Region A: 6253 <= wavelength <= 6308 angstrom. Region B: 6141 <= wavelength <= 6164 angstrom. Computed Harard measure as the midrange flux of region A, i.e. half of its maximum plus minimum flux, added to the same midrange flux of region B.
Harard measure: 42.6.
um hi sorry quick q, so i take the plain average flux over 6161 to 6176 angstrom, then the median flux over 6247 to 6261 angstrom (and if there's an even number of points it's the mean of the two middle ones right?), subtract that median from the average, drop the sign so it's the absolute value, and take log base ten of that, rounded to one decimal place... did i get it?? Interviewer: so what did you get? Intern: -0.1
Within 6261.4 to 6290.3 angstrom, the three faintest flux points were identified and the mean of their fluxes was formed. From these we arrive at 20.8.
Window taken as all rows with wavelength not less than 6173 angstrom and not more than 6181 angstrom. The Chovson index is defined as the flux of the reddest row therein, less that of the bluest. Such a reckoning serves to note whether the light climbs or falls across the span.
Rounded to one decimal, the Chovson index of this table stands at 4.0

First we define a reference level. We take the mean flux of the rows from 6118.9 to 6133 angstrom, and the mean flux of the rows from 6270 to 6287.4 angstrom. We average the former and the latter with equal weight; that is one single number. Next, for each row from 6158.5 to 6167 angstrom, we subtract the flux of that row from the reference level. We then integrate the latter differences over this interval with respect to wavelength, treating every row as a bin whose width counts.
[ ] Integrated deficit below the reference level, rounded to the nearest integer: 18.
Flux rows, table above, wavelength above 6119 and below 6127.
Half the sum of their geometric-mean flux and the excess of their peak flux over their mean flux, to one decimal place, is 11.9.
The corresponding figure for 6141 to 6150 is 12.4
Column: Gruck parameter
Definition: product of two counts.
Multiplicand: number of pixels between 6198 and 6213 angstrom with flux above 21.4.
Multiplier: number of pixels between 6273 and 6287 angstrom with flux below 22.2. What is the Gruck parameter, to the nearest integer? 6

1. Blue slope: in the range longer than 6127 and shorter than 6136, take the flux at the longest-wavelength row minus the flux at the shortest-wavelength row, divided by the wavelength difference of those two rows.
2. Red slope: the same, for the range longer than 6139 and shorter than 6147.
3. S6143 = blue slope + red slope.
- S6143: -0.45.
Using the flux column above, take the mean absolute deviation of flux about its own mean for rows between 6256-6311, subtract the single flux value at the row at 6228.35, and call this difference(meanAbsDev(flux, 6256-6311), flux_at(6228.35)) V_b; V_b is -21.6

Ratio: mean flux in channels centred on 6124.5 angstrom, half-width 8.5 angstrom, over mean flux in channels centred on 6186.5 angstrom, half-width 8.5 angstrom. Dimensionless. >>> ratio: 1.03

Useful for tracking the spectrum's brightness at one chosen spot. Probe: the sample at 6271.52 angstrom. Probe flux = 20.28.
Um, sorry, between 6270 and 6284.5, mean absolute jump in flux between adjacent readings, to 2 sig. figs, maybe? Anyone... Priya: 1.0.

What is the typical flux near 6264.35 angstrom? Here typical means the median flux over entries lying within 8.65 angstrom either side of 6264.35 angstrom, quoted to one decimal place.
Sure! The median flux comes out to 20.7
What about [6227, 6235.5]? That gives 22.5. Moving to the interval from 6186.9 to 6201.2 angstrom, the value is 21.5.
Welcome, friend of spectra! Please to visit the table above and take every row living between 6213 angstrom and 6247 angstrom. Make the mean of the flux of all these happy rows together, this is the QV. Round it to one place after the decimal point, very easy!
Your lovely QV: 21.7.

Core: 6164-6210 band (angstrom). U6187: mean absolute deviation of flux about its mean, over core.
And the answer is 1.15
